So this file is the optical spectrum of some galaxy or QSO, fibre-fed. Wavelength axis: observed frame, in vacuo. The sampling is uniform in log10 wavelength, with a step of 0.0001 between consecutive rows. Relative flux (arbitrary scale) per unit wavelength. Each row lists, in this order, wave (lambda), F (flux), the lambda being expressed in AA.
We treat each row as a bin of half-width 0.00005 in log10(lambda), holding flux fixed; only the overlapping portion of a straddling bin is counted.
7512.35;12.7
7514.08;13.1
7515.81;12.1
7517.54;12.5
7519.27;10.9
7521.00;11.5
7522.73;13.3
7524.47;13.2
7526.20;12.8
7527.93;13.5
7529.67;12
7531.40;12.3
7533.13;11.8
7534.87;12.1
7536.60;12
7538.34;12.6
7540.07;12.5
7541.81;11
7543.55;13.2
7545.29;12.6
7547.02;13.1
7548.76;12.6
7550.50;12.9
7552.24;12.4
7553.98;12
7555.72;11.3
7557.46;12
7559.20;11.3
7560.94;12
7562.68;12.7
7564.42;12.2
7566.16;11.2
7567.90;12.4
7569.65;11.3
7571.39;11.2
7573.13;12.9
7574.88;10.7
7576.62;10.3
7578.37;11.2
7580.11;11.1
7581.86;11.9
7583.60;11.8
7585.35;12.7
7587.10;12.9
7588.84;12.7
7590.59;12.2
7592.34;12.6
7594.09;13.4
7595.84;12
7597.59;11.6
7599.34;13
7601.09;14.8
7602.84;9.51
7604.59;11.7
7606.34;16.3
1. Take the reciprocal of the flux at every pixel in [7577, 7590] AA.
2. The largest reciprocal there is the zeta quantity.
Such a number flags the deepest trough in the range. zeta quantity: 0.0901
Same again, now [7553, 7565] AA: 0.0885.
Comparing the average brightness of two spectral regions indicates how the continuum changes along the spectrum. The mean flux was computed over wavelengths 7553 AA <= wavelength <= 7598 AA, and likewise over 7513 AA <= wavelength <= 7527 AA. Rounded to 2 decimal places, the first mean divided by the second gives 0.96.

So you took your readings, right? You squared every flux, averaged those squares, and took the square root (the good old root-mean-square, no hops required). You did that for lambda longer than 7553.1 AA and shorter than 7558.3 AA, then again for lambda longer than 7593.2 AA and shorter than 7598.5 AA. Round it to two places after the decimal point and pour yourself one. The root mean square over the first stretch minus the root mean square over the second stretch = -0.59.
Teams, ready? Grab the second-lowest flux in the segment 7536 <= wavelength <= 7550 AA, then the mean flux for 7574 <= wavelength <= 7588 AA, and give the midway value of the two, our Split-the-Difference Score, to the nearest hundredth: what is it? 11.79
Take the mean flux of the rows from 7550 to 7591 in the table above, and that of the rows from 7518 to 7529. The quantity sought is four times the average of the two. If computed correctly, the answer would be 48.8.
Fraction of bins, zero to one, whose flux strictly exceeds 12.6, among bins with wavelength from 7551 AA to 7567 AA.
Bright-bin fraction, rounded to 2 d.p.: 0.11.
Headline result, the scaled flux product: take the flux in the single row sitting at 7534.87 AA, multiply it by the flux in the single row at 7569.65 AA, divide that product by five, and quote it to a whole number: 27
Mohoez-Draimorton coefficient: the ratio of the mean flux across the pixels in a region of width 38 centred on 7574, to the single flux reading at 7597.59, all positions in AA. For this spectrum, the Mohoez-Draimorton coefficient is 1.02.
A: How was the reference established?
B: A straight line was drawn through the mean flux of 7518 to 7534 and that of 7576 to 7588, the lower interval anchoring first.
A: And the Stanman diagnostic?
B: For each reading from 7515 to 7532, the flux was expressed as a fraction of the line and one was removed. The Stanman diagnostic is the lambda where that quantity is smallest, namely 7519.27 AA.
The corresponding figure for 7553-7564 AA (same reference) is 7555.72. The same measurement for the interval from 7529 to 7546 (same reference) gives 7541.81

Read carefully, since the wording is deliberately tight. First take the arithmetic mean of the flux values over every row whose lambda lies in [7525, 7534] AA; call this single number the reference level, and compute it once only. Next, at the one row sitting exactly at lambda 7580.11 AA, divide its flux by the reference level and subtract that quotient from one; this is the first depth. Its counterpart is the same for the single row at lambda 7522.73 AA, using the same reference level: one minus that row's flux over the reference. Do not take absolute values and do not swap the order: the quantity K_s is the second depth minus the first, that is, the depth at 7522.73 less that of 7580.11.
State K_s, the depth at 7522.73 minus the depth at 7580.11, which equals -0.18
